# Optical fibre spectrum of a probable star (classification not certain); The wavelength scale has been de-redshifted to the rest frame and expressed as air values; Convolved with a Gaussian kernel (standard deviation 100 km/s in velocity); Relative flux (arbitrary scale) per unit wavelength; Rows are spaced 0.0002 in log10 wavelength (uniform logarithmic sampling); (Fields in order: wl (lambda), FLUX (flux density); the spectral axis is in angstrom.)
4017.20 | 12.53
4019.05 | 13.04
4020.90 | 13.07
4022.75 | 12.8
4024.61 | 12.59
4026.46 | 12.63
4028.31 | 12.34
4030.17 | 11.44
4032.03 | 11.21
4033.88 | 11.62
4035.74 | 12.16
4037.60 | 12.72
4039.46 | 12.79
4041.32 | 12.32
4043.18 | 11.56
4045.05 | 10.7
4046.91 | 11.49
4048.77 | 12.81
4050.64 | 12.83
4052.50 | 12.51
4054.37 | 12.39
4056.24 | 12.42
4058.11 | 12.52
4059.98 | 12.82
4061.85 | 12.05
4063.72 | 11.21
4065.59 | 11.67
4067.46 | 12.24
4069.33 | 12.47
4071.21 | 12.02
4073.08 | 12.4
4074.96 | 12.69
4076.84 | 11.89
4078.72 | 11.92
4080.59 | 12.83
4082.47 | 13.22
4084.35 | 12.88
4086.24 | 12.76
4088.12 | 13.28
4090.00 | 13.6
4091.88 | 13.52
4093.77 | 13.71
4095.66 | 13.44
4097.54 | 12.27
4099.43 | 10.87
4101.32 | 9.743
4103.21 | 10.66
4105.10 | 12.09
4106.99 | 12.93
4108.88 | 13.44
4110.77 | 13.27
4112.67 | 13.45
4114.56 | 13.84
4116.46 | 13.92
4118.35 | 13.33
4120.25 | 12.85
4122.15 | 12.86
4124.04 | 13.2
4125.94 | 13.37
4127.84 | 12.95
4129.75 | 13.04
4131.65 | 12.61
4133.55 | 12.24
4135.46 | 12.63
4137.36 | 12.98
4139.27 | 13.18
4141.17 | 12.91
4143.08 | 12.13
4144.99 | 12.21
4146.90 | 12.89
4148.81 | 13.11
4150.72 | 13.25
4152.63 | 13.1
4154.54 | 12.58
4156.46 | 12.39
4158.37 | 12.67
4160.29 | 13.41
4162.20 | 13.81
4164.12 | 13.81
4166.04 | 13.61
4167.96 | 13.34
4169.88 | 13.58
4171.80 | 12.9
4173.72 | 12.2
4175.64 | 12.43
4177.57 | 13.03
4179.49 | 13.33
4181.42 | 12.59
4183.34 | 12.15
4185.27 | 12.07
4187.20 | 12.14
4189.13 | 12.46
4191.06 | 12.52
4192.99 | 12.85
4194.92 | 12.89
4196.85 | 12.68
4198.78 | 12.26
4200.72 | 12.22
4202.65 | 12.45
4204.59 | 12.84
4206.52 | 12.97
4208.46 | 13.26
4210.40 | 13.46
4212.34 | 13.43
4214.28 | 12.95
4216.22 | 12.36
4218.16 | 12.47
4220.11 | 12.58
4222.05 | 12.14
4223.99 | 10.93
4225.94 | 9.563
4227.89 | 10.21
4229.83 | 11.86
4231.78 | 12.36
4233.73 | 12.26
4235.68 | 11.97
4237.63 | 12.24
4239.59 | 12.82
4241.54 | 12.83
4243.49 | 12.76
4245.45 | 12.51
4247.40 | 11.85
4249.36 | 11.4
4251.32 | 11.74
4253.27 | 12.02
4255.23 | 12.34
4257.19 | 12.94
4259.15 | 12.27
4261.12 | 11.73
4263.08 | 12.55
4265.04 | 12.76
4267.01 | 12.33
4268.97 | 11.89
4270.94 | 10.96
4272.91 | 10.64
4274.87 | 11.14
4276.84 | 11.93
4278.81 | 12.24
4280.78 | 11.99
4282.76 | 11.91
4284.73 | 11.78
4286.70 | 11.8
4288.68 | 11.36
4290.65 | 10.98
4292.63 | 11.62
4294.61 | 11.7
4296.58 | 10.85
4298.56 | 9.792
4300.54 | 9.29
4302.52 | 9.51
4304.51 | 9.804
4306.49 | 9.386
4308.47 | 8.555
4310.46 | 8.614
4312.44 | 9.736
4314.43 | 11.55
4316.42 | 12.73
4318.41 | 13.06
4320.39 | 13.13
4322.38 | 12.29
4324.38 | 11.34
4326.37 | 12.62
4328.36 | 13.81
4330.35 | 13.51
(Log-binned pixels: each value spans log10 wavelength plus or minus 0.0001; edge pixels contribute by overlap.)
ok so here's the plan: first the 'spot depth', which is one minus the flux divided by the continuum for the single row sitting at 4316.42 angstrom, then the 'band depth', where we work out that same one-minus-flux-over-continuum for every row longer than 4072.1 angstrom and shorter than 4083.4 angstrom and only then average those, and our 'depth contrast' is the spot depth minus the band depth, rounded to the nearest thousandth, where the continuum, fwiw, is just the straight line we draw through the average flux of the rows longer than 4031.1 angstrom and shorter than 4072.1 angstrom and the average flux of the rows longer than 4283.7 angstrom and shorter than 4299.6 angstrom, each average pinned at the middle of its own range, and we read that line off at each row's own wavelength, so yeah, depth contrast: -0.103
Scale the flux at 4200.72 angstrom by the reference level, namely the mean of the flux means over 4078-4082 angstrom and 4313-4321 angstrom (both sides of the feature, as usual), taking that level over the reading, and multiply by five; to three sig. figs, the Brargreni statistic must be 5.11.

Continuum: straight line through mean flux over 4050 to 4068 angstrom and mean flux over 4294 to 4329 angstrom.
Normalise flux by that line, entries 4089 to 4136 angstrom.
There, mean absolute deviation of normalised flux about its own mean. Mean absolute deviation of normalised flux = 0.061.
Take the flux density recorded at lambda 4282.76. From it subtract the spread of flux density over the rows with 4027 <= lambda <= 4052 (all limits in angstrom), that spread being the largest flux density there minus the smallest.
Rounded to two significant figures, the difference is 9.8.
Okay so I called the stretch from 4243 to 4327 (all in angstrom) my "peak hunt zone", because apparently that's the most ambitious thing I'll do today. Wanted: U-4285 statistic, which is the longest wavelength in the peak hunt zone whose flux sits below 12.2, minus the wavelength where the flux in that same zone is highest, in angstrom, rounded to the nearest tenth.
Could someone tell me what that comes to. 4.0 angstrom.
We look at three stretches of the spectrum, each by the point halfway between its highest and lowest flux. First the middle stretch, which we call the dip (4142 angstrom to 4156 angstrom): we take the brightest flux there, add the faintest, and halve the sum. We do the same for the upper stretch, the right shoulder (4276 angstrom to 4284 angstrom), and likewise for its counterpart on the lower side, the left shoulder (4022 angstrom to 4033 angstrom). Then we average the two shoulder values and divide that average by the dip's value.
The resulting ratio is 0.95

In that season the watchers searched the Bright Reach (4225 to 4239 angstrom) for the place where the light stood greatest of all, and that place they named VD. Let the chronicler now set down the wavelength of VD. 4231.78 angstrom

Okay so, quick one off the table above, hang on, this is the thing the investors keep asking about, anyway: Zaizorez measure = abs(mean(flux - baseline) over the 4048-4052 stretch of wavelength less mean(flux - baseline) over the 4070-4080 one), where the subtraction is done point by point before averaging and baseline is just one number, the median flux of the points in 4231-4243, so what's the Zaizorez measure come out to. 0.6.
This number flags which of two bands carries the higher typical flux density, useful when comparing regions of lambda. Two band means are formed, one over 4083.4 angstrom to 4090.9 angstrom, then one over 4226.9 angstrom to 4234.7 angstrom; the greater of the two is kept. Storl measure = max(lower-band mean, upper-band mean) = 13.1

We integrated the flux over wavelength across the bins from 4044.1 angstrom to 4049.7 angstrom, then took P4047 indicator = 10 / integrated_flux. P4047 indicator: 0.153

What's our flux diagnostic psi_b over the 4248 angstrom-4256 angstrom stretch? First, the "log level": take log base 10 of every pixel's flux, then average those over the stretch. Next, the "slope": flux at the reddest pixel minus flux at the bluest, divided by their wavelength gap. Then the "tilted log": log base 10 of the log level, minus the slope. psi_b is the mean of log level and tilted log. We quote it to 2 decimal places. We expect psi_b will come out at 0.47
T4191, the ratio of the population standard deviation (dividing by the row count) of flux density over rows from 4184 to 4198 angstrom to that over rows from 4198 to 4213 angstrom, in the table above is 0.6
